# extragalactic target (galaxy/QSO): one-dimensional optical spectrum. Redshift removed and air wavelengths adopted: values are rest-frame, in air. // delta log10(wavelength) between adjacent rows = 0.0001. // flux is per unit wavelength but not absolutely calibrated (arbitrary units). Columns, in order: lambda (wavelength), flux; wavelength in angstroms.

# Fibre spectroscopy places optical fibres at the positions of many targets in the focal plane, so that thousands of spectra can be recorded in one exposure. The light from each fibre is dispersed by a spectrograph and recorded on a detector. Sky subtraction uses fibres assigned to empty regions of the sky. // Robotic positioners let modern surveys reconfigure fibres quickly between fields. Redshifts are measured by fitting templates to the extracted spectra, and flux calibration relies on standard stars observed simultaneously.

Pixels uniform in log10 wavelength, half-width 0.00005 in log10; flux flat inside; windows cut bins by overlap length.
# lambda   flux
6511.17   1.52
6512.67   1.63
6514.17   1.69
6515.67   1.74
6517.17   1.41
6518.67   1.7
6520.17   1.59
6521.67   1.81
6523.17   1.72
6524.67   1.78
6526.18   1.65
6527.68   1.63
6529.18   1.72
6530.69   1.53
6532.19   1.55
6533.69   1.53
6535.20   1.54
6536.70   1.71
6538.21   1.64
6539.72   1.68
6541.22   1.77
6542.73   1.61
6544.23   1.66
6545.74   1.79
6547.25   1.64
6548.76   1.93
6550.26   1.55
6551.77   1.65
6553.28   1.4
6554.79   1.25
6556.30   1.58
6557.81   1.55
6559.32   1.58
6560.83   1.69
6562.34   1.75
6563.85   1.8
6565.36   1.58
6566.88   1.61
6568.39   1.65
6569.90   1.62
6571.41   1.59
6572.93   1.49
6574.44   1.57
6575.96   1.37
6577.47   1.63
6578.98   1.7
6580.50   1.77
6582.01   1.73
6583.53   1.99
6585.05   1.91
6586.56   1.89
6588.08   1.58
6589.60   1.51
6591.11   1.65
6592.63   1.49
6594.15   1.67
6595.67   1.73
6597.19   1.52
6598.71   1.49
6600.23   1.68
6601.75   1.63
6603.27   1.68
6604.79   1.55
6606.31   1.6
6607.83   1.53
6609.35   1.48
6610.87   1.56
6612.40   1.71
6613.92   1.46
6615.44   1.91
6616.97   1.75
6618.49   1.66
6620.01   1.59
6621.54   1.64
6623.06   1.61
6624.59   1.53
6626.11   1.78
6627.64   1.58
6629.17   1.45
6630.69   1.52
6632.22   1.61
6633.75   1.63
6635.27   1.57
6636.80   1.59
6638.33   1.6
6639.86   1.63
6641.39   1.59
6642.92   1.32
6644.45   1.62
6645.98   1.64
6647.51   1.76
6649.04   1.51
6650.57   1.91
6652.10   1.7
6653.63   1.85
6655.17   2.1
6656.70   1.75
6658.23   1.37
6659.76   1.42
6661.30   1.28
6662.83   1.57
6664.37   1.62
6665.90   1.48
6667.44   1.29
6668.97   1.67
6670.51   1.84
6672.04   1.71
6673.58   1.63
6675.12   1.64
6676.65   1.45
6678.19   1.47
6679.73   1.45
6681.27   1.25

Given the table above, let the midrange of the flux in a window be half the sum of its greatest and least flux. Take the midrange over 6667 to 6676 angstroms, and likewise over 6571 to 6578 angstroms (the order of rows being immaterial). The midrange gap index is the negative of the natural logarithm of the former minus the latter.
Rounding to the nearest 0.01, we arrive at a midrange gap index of 2.73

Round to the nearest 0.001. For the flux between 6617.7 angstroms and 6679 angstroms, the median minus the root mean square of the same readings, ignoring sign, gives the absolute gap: 0.003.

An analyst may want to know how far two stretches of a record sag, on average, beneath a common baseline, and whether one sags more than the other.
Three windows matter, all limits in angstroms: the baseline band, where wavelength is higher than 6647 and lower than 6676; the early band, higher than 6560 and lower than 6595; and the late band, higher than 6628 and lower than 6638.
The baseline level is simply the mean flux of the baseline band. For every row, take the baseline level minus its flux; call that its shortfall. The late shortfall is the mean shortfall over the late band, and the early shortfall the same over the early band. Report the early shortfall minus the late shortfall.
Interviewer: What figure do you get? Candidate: -0.10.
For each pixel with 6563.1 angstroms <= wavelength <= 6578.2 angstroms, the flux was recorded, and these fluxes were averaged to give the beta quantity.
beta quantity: 1.59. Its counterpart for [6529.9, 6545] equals 1.62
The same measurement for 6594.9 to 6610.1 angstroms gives 1.59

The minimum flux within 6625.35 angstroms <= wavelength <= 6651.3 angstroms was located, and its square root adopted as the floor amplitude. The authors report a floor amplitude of 1.15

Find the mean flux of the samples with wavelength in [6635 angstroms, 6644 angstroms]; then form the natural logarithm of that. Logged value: 0.44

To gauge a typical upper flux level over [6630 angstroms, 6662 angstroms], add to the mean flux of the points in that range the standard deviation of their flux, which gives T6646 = 1.81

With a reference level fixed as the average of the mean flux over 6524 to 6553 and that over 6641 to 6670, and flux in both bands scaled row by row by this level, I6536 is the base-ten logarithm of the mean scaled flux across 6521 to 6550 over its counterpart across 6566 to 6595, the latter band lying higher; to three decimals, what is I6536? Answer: 0.006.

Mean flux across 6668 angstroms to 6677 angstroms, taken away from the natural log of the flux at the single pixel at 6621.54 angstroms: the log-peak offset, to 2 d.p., -1.16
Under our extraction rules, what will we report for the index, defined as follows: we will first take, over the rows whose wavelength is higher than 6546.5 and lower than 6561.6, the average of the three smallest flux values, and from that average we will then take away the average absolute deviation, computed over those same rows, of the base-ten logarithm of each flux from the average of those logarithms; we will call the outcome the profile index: 1.37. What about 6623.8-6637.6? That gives 1.48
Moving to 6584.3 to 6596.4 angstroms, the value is 1.50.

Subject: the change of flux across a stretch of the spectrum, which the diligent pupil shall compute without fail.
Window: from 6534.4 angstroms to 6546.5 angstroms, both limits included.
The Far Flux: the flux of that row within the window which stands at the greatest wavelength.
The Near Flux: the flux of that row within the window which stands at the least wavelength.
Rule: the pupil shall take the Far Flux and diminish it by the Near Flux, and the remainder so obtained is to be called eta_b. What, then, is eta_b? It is 0.25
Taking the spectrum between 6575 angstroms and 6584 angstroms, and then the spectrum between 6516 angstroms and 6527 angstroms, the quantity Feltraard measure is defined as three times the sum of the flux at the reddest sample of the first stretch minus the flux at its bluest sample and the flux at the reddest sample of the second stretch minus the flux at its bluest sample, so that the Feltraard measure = 2.6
